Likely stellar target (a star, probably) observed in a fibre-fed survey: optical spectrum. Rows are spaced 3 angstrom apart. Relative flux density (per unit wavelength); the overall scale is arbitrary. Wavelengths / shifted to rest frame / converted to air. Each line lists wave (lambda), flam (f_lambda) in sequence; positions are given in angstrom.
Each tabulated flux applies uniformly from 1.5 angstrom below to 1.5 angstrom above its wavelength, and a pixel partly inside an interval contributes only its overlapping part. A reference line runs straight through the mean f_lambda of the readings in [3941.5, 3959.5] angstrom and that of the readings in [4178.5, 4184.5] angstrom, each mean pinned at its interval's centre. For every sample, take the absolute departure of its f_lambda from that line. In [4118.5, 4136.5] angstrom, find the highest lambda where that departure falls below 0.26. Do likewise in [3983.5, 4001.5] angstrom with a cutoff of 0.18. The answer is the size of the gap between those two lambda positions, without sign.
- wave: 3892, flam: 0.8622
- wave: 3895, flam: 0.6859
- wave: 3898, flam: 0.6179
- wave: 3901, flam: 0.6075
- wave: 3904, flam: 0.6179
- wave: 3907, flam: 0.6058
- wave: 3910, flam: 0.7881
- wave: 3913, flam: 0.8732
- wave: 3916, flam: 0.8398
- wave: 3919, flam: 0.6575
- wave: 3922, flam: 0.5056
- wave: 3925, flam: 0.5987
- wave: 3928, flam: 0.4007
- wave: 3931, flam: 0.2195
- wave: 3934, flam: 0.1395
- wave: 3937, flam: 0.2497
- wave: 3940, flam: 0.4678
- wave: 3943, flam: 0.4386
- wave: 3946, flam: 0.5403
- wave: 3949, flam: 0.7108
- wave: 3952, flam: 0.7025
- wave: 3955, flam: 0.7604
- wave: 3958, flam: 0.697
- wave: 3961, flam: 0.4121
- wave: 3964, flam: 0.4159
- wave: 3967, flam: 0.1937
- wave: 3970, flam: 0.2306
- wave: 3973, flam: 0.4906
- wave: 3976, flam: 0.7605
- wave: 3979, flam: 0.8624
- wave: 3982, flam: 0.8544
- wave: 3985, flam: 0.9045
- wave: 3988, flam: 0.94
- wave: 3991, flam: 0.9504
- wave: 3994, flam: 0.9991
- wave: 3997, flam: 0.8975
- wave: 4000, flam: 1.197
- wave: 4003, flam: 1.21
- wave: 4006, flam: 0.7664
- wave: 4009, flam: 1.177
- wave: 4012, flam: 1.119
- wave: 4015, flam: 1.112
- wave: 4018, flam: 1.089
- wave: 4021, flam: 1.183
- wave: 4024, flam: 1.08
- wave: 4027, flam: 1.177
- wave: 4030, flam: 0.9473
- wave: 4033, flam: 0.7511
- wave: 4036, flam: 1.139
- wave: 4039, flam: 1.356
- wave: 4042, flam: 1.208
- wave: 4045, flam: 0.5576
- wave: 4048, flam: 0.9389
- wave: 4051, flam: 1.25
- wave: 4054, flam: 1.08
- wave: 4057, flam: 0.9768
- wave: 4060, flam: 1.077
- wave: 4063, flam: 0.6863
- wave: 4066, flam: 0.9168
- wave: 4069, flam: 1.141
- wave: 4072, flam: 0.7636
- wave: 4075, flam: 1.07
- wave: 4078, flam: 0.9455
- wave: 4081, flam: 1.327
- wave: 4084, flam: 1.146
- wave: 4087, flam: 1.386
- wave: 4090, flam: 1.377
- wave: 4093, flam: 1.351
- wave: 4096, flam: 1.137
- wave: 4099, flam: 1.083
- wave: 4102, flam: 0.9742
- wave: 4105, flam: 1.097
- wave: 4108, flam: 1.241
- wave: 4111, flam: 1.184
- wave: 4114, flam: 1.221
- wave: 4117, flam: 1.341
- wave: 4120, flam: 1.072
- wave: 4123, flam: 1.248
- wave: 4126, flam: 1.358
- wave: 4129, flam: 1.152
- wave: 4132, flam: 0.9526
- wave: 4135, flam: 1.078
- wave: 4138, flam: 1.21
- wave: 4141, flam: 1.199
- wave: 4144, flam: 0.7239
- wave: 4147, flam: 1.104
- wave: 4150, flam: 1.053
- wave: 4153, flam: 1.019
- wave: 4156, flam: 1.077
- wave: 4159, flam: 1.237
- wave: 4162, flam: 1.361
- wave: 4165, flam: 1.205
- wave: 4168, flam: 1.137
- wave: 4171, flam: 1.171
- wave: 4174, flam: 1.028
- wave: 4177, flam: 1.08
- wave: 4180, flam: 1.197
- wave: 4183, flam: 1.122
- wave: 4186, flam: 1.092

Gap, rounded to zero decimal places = 138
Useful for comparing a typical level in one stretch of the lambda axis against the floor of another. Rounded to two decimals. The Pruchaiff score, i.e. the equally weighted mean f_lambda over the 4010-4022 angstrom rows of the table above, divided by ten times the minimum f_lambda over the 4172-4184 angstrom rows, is 0.11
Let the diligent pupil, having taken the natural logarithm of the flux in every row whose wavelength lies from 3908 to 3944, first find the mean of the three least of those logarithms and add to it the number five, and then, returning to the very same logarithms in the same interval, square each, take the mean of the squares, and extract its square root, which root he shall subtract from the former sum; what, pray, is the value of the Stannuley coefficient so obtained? 2.4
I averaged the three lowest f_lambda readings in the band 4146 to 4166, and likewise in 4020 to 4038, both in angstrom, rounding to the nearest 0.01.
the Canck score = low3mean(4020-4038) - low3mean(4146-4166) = -0.12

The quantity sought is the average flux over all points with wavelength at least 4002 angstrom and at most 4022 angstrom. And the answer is 1.09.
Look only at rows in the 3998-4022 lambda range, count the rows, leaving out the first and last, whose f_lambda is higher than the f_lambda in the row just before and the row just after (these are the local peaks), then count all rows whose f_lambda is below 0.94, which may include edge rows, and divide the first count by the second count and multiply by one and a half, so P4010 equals 3.0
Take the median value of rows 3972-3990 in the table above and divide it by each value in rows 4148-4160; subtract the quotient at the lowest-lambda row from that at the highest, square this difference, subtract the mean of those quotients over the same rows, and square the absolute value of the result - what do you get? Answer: 0.60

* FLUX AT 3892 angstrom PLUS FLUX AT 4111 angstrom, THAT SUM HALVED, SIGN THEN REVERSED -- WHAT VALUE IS -1.02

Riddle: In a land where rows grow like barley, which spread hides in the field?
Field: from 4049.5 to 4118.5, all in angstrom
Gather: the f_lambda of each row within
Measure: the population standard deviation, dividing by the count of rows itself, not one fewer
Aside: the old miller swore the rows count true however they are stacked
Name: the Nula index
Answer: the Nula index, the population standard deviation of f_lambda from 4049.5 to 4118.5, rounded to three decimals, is 0.182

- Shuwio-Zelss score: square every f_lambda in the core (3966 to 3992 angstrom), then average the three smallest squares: 0.1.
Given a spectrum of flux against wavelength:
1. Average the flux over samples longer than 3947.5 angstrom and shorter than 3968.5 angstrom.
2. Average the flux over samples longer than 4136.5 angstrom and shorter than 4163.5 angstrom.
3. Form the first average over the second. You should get 0.50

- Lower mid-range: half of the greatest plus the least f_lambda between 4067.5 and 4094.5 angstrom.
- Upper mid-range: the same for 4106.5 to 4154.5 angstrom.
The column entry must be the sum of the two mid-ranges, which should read 2.12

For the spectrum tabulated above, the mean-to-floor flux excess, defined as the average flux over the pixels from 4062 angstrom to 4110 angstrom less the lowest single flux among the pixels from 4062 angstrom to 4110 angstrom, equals 0.42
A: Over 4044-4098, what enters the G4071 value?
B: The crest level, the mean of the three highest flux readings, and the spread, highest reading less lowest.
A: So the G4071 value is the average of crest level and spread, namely 1.10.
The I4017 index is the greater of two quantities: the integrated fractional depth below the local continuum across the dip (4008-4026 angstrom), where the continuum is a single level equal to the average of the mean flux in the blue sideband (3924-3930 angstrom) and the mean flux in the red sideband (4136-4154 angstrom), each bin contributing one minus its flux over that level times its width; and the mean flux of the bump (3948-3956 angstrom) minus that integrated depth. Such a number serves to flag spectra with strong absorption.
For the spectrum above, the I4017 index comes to 9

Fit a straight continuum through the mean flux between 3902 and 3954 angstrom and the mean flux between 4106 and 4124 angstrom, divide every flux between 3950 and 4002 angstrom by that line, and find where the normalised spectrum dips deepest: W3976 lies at 3967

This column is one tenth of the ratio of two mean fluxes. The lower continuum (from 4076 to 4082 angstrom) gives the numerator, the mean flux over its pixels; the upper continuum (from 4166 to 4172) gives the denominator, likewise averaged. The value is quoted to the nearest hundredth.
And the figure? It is 0.10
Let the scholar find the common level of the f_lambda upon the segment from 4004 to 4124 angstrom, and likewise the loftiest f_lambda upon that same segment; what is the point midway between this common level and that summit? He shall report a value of 1.24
